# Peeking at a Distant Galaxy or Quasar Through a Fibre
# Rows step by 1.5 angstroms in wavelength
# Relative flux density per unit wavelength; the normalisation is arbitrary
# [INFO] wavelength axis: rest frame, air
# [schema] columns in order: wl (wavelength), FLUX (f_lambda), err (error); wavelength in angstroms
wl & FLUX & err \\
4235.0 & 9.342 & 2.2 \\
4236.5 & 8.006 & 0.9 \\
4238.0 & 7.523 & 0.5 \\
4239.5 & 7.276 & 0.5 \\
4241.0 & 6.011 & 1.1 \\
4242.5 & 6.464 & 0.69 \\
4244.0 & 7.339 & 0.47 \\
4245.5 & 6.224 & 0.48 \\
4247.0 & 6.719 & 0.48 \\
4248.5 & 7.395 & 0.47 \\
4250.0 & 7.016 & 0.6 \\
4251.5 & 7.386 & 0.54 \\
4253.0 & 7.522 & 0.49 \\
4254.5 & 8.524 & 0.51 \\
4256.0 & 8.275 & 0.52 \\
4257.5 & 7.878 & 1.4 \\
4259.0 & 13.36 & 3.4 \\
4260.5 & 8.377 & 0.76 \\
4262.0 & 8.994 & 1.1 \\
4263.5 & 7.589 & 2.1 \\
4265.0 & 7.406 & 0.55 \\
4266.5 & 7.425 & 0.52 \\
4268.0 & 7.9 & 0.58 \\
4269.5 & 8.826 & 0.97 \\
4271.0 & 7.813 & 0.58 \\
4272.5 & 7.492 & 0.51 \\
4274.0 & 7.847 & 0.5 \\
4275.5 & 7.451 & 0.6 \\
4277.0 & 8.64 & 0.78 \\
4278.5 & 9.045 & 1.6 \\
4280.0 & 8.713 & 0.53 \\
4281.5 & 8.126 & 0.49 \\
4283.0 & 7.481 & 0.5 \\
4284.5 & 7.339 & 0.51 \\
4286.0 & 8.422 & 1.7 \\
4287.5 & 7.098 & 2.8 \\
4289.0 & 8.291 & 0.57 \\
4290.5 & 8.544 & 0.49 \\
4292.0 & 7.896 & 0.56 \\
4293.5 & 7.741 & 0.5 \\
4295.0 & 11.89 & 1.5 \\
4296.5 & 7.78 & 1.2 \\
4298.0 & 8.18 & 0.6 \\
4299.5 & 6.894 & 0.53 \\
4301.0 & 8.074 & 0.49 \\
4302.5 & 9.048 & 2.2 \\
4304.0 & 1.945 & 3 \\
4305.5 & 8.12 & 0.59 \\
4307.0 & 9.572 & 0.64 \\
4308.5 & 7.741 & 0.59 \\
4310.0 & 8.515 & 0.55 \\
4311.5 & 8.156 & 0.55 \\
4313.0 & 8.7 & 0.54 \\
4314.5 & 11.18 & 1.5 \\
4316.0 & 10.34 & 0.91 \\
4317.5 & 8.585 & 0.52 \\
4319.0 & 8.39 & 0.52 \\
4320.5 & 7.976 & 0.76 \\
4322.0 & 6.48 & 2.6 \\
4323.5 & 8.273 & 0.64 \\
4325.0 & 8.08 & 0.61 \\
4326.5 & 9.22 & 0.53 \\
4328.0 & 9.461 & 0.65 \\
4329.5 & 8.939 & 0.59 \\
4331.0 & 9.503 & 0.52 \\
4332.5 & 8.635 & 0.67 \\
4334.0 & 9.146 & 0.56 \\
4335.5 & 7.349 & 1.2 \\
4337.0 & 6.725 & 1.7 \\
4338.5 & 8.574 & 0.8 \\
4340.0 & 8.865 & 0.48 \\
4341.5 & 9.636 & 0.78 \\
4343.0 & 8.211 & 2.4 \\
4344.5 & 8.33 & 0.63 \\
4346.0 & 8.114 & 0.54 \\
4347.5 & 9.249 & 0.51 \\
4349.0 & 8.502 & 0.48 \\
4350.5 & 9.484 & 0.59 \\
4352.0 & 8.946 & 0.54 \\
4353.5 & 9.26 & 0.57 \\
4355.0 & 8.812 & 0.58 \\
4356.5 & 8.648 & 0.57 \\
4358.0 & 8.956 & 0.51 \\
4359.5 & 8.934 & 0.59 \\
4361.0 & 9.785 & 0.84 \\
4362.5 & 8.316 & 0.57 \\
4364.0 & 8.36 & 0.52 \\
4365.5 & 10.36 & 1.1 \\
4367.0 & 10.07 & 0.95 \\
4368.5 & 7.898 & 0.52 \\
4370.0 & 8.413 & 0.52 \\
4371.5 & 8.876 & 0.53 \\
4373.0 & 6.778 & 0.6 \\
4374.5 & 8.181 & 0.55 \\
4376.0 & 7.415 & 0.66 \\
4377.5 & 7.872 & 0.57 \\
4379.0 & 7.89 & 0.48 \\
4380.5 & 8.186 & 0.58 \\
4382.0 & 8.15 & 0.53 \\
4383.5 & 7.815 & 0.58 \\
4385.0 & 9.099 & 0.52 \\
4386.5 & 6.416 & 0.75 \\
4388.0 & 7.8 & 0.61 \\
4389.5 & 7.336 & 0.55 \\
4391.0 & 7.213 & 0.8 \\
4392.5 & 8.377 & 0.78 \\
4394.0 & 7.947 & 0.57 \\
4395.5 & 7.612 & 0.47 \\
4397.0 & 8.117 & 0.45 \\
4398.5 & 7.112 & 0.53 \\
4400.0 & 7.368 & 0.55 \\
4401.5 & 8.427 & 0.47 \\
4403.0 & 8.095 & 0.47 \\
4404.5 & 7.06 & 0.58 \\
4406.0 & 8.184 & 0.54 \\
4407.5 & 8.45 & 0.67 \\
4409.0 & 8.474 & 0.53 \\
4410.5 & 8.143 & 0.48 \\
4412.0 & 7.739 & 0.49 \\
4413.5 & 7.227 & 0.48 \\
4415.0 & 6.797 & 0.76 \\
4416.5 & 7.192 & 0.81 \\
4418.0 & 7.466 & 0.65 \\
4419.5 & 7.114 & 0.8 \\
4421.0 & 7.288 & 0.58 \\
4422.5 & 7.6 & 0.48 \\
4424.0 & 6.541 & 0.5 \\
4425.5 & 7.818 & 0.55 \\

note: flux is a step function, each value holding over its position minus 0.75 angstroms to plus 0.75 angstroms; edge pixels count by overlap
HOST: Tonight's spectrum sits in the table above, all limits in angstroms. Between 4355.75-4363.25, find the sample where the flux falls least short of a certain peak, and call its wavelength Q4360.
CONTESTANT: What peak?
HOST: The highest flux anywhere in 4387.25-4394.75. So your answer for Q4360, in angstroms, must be 4361.0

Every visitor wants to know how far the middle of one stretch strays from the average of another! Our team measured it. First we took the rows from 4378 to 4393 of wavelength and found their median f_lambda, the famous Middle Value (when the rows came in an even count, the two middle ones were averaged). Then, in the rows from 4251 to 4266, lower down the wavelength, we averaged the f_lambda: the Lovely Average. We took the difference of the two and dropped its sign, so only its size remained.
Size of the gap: 0.7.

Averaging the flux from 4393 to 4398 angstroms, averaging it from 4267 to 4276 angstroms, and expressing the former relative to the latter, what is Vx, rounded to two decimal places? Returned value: 1.00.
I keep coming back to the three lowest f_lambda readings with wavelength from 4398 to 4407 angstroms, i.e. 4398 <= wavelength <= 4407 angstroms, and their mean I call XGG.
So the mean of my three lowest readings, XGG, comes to 7.2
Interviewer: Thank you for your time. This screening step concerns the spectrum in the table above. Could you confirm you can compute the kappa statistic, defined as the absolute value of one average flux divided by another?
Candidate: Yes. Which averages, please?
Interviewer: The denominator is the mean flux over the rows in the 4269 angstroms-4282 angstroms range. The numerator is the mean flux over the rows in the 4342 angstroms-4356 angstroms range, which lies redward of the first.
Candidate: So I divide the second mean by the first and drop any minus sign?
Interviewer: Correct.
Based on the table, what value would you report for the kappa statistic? 1.07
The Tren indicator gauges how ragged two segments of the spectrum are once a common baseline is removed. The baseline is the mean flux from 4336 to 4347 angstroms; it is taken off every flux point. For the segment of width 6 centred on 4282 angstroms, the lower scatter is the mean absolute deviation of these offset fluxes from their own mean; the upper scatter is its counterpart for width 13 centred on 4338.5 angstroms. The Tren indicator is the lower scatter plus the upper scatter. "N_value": 1.16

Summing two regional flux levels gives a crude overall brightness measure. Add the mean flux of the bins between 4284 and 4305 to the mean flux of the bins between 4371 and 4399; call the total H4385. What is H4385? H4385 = 15.6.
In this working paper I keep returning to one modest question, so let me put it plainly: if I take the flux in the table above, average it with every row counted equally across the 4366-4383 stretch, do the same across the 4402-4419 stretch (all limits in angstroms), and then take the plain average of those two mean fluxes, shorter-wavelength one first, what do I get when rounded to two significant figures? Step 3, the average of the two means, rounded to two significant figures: 7.9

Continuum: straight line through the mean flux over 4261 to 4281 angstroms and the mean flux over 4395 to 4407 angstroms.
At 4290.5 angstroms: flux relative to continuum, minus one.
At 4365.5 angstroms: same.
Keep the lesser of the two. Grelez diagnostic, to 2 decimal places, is 0.06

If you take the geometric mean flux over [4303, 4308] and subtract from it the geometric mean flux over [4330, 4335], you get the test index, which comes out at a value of -3.76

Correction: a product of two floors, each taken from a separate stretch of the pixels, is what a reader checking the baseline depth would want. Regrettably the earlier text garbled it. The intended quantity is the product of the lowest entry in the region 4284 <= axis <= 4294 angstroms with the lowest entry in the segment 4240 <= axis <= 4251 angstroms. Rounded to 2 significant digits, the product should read 43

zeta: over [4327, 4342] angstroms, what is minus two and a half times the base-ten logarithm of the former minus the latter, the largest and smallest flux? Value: -1.2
